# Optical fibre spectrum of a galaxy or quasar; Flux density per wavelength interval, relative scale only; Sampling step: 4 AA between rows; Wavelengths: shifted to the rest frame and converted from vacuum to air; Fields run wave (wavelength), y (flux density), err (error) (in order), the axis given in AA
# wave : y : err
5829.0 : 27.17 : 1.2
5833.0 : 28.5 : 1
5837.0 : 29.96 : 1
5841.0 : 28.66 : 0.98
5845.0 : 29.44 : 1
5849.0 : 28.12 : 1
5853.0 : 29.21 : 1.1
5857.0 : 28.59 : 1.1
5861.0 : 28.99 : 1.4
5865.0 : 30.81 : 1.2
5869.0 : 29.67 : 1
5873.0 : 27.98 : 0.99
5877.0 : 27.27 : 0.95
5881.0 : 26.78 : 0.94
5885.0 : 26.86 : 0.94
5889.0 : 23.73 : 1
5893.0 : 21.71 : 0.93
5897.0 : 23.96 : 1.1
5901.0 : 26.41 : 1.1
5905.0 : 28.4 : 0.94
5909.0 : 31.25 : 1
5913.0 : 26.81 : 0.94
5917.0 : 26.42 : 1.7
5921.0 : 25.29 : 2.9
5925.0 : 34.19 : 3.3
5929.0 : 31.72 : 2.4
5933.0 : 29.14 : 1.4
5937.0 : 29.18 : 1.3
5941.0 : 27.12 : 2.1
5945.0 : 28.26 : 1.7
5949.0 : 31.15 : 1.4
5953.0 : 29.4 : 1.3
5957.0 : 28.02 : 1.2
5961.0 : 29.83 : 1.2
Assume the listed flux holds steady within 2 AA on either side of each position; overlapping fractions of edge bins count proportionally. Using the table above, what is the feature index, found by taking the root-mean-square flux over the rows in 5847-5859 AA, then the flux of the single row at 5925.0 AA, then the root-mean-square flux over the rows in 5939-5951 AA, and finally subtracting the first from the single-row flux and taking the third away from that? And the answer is -23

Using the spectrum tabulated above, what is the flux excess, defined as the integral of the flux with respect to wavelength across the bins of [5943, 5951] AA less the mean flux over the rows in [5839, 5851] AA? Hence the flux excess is 209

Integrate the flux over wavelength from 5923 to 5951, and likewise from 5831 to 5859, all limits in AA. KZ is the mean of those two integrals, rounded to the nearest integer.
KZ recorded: 826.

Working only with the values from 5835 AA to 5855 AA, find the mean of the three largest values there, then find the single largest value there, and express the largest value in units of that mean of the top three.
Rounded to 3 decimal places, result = 1.014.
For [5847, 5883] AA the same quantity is 1.031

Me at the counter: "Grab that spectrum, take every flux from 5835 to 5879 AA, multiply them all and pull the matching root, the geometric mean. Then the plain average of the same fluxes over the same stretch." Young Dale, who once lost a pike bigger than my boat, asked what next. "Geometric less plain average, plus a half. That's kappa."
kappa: 0.48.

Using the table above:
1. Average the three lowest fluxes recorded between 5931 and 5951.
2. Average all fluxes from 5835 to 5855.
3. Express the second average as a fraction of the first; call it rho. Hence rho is 1.03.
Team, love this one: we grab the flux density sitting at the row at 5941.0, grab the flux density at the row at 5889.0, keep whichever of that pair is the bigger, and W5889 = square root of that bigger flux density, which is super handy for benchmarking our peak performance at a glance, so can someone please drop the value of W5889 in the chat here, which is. 5.2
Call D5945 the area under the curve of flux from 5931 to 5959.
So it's 809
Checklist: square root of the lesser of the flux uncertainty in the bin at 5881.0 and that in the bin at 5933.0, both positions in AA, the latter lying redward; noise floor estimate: 0.970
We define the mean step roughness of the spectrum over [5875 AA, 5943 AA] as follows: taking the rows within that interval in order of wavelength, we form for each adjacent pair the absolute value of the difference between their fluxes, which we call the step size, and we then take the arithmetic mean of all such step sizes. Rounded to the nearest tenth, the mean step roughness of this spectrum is 2.3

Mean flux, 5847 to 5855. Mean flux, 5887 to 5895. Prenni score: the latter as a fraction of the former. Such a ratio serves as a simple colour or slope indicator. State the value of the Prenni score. 0.79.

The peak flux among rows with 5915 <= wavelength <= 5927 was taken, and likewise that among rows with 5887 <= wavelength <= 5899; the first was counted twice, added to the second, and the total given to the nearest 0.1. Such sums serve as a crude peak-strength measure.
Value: 92.3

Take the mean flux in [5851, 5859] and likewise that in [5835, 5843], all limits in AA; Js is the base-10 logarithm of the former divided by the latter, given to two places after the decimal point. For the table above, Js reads -0.01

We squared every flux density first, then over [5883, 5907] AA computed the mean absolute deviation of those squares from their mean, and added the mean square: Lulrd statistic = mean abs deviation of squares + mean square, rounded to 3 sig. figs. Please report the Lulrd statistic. 742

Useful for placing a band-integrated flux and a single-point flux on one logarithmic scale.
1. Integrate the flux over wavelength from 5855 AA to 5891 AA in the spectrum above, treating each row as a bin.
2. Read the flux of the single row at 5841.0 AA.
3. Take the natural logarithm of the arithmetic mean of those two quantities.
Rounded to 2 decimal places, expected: 6.25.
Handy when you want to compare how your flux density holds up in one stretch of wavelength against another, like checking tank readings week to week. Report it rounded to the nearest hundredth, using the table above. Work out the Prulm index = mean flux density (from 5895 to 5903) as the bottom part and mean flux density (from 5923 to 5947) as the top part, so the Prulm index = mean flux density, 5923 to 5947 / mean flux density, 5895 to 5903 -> 1.19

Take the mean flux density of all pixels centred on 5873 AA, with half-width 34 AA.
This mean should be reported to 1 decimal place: 27.4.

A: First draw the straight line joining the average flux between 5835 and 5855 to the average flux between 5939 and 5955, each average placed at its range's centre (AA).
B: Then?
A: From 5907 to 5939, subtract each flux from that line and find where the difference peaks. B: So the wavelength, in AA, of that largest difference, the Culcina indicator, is 5921.0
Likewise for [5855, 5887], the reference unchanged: 5881.0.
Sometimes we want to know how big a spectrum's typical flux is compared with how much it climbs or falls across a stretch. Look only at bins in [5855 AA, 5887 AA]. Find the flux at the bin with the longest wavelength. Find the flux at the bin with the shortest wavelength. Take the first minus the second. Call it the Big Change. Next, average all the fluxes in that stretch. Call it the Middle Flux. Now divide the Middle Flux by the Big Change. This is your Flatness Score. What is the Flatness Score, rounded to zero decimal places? -16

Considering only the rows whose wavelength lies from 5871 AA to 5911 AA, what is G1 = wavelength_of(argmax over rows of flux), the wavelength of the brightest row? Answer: 5909.0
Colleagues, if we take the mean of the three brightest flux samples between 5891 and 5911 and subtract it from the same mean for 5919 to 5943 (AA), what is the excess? 3.0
